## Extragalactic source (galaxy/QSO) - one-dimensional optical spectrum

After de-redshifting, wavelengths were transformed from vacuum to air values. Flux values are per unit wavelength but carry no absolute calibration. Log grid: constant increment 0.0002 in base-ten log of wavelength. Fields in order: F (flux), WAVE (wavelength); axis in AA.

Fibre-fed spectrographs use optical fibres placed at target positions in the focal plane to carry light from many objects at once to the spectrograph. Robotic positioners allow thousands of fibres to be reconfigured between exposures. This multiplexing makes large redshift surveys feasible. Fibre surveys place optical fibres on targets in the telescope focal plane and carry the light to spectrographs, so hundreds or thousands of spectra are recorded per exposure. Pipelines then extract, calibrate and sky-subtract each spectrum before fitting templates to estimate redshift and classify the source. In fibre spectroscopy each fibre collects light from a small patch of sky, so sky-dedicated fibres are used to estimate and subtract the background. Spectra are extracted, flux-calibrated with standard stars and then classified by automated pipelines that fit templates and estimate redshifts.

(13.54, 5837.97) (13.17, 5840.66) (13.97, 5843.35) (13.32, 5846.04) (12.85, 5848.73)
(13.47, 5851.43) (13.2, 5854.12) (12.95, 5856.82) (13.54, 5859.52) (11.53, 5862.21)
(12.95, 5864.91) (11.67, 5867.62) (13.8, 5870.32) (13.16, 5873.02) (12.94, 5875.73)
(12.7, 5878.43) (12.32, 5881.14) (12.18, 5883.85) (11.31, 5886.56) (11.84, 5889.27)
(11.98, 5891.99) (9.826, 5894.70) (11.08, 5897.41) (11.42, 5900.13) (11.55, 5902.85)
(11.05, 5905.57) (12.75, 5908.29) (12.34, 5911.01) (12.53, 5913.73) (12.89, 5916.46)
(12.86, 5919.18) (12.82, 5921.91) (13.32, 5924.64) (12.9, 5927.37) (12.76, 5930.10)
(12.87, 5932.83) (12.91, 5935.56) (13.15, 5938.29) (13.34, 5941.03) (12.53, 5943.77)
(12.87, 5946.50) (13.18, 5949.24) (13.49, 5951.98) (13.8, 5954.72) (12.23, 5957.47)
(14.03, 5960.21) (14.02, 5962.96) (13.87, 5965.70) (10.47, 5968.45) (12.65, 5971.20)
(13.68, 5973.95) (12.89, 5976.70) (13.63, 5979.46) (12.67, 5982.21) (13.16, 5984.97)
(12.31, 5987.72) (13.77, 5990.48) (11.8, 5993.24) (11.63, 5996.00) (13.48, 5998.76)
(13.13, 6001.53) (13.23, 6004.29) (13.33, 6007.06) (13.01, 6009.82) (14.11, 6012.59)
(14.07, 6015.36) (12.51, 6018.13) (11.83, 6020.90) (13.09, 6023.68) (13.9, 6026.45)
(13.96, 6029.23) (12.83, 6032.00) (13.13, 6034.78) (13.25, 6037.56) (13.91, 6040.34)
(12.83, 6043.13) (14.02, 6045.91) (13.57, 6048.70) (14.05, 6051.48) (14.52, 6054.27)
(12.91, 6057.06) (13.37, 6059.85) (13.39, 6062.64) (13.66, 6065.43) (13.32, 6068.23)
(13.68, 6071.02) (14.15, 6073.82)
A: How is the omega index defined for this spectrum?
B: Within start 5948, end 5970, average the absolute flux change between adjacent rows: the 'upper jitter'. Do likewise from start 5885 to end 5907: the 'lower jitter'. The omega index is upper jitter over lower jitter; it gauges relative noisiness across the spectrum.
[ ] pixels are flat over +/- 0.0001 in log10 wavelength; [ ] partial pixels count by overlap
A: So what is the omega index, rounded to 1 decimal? 1.5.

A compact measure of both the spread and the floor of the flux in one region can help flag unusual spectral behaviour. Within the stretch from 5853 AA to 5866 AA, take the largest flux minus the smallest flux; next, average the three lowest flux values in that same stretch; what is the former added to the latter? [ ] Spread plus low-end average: 14.5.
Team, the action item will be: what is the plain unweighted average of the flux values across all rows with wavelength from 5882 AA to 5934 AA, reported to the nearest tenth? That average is 12.1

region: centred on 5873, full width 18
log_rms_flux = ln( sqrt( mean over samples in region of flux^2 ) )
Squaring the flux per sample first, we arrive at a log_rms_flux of 2.55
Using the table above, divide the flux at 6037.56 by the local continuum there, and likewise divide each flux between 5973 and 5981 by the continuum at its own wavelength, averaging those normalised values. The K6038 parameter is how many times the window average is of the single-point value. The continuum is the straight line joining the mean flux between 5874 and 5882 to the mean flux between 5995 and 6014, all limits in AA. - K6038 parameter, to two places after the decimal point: 1.03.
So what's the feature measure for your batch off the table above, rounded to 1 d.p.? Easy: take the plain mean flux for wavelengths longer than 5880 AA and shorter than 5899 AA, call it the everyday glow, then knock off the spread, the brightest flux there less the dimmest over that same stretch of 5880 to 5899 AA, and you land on 9.0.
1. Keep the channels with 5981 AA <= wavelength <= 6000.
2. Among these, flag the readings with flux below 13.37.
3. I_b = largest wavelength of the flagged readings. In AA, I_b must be 5996.00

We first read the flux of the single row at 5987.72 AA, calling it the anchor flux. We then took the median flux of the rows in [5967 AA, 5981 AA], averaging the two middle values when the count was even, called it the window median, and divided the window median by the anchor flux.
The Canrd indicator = 1.05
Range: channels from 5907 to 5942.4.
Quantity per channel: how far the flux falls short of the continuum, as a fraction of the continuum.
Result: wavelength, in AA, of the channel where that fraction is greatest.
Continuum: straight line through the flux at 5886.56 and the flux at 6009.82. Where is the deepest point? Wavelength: 5911.01 AA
